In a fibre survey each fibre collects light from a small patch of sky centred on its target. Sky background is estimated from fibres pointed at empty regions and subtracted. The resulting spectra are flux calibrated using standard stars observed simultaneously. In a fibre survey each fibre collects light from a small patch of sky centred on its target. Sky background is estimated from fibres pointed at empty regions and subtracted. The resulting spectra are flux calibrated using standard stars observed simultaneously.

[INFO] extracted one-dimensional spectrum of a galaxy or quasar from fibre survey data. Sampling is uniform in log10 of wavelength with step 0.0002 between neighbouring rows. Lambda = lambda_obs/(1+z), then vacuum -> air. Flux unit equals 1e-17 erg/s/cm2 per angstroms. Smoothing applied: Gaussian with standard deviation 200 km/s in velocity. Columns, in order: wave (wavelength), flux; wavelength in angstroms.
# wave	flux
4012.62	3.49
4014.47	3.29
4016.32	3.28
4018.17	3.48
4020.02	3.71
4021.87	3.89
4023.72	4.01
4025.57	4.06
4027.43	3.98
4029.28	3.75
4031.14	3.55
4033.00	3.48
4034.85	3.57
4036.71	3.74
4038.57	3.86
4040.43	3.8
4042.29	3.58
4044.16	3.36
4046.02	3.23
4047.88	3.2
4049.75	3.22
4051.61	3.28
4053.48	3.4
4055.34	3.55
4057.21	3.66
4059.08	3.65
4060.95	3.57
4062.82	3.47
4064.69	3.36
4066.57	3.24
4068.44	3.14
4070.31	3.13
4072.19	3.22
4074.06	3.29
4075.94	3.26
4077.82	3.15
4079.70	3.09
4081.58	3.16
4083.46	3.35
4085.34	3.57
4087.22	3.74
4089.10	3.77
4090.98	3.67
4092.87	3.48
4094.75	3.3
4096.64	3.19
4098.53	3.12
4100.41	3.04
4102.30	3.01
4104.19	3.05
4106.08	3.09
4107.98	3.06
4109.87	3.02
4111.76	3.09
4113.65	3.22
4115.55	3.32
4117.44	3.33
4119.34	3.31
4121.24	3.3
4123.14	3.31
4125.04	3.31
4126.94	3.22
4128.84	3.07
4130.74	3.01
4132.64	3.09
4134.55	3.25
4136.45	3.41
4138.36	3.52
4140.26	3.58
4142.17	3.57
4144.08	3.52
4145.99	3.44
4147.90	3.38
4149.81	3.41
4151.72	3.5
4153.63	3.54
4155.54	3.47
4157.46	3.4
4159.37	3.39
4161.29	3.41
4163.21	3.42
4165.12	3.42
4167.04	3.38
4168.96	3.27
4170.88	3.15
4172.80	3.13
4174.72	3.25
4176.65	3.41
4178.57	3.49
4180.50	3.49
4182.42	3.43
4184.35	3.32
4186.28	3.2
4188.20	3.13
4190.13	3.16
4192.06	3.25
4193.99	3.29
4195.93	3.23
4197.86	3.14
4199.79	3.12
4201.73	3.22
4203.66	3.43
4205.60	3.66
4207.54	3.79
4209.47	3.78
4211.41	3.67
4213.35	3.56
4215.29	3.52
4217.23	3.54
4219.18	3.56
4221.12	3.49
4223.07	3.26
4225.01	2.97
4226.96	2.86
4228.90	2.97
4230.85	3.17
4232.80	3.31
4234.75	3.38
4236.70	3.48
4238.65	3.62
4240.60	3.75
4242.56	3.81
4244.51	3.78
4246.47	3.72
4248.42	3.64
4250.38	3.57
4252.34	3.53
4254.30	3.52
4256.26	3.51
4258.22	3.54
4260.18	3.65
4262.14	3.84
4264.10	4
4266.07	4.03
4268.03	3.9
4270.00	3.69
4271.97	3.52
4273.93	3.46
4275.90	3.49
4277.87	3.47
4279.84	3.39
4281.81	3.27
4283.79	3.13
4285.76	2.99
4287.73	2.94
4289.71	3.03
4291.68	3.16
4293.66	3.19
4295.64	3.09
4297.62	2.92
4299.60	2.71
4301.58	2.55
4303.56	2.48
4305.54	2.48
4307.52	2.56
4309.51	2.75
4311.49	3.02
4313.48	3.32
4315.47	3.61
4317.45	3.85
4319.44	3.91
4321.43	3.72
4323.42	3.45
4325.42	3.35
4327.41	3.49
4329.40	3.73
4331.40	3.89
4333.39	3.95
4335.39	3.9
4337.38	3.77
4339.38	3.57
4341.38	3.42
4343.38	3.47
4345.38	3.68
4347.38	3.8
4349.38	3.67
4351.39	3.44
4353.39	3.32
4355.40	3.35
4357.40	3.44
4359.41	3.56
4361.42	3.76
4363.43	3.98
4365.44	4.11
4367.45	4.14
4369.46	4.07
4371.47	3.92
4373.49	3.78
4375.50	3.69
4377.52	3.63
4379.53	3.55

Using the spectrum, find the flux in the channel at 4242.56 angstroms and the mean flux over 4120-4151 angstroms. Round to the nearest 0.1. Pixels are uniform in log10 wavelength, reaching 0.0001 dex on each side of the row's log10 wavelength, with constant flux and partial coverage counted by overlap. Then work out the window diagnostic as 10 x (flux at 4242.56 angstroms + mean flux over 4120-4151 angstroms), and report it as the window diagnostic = 71.5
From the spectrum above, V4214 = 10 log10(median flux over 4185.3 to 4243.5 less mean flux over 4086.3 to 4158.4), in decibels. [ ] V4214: -15.8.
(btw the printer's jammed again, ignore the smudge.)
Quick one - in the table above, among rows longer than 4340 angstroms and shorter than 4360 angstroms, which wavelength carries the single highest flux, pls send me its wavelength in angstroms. 4347.38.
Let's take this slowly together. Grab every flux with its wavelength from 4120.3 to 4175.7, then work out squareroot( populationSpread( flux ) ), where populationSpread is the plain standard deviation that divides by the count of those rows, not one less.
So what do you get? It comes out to 0.389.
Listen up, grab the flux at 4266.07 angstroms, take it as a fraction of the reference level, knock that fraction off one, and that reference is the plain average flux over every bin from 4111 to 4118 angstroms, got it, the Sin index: -0.24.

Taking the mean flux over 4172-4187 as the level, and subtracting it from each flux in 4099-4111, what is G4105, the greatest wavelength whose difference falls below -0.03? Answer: 4109.87 angstroms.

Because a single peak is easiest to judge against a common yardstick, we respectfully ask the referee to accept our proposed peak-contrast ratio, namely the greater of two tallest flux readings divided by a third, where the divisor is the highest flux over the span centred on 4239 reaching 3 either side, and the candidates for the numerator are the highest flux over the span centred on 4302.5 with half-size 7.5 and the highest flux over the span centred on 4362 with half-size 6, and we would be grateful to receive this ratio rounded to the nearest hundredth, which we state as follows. 1.10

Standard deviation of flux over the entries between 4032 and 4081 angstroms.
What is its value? 0.22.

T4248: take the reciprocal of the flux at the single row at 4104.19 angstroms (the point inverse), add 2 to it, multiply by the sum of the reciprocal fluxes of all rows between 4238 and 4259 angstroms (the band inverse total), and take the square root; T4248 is 2.66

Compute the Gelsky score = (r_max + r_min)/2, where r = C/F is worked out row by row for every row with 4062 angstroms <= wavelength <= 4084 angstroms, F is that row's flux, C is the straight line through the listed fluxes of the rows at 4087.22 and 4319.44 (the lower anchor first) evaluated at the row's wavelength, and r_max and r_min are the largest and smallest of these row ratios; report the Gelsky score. 1.141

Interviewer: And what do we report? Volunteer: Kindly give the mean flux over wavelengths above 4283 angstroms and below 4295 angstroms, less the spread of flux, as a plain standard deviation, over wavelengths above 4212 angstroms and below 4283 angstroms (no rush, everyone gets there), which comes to 2.81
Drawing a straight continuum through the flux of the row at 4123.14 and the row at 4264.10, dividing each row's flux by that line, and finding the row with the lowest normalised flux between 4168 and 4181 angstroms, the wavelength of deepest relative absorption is 4172.80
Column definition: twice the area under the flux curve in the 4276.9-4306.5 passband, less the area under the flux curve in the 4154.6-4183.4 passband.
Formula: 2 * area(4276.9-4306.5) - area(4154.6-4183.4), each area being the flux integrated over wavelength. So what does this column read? 80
